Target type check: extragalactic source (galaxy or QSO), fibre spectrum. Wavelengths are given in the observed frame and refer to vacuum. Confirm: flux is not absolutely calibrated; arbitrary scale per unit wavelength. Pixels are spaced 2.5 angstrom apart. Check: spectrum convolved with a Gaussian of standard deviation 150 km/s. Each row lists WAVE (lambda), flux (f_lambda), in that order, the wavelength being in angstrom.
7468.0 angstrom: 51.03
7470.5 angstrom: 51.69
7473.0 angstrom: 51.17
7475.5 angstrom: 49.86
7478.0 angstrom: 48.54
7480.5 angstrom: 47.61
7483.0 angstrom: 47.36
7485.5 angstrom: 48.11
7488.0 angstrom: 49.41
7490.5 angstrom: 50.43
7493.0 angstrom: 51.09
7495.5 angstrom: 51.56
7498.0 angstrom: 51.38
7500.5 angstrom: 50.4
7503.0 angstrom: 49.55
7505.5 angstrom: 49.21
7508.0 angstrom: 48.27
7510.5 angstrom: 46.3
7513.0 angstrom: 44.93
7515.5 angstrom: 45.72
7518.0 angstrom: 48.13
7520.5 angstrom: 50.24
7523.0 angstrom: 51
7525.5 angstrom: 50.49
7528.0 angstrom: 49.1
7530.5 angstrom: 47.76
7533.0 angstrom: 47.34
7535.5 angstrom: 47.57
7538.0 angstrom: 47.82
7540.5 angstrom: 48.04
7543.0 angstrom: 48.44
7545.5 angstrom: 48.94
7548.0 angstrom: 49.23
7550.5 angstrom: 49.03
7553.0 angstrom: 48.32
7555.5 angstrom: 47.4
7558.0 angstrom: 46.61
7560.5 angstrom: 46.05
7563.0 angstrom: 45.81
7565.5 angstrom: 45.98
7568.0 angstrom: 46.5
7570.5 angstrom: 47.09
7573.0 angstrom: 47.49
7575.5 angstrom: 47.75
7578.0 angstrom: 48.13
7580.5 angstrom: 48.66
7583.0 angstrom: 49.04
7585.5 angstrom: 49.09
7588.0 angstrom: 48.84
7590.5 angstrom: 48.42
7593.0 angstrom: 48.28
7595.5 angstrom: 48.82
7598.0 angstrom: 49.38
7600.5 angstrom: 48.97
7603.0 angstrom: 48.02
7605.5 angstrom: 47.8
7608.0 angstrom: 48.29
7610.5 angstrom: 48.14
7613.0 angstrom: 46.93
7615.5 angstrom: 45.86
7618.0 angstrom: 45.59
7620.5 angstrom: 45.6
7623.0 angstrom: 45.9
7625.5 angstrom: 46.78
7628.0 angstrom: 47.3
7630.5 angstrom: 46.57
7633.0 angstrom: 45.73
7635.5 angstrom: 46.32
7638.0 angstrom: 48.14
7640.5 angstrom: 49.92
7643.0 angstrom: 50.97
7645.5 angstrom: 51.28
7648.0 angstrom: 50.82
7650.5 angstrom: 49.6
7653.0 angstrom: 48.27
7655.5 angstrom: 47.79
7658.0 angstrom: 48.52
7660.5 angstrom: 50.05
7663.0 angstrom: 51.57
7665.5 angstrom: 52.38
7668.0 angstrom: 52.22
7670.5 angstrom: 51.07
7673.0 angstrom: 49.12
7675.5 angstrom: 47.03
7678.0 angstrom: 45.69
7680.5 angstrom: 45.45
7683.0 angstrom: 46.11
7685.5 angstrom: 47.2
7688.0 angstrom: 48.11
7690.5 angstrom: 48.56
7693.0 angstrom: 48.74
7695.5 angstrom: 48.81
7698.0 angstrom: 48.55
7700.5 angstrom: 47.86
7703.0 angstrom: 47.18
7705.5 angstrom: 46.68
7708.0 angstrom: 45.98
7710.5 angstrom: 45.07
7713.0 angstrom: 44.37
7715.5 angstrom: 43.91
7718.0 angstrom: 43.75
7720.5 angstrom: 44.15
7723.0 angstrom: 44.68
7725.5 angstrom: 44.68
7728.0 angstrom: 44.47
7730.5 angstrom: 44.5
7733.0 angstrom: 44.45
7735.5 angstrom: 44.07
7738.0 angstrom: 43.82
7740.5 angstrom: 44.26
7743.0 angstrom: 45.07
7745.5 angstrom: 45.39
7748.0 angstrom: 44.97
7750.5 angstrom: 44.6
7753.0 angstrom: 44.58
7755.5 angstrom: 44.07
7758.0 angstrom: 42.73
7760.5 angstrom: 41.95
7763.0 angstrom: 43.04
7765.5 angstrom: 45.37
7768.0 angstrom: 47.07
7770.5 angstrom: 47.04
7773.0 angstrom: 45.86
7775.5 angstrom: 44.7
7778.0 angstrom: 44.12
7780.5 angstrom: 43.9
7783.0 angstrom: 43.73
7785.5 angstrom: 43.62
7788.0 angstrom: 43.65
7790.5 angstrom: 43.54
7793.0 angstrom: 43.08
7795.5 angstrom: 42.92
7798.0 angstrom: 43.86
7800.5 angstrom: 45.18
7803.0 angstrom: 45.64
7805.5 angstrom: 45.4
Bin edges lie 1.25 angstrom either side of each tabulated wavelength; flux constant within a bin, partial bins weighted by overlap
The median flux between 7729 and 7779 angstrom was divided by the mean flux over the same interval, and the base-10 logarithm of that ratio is -0.0004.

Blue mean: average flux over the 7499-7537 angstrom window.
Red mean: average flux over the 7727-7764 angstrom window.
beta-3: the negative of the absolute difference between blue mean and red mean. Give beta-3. -4.3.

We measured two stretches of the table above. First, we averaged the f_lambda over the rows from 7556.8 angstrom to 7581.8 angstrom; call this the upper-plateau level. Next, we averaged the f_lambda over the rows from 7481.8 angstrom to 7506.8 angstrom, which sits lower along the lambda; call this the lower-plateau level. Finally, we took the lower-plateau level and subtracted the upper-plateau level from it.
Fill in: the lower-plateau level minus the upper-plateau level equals 2.8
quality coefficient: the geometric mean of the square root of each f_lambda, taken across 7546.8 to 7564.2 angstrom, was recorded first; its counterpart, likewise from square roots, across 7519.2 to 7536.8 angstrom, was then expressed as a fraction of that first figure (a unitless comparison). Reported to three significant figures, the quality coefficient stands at 1.02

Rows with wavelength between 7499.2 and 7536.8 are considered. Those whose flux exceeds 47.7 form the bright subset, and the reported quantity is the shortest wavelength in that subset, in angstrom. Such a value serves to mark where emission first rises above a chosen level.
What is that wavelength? 7500.5 angstrom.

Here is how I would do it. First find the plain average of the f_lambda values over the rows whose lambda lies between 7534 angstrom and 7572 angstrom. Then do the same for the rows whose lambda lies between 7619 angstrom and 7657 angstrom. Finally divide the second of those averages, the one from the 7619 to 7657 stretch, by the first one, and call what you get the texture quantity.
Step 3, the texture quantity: 1.01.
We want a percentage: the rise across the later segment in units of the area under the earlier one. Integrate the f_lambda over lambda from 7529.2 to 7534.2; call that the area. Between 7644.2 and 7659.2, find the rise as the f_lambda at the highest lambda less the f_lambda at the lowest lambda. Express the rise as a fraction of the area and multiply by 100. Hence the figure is -1.16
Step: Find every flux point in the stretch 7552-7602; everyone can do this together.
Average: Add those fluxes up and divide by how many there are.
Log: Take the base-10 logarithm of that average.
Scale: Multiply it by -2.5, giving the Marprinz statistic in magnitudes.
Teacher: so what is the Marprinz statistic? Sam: -4.199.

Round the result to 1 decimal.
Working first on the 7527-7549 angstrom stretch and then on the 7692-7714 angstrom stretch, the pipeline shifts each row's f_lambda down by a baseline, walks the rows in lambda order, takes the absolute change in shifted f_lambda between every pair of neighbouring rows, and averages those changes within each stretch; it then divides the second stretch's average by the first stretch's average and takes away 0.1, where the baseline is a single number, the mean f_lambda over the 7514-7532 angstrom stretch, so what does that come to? 1.1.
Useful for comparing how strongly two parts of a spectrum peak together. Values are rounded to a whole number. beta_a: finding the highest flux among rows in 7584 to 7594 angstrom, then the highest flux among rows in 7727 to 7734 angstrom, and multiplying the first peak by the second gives 2185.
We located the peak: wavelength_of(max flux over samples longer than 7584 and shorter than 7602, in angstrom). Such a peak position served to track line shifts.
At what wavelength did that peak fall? 7598.0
